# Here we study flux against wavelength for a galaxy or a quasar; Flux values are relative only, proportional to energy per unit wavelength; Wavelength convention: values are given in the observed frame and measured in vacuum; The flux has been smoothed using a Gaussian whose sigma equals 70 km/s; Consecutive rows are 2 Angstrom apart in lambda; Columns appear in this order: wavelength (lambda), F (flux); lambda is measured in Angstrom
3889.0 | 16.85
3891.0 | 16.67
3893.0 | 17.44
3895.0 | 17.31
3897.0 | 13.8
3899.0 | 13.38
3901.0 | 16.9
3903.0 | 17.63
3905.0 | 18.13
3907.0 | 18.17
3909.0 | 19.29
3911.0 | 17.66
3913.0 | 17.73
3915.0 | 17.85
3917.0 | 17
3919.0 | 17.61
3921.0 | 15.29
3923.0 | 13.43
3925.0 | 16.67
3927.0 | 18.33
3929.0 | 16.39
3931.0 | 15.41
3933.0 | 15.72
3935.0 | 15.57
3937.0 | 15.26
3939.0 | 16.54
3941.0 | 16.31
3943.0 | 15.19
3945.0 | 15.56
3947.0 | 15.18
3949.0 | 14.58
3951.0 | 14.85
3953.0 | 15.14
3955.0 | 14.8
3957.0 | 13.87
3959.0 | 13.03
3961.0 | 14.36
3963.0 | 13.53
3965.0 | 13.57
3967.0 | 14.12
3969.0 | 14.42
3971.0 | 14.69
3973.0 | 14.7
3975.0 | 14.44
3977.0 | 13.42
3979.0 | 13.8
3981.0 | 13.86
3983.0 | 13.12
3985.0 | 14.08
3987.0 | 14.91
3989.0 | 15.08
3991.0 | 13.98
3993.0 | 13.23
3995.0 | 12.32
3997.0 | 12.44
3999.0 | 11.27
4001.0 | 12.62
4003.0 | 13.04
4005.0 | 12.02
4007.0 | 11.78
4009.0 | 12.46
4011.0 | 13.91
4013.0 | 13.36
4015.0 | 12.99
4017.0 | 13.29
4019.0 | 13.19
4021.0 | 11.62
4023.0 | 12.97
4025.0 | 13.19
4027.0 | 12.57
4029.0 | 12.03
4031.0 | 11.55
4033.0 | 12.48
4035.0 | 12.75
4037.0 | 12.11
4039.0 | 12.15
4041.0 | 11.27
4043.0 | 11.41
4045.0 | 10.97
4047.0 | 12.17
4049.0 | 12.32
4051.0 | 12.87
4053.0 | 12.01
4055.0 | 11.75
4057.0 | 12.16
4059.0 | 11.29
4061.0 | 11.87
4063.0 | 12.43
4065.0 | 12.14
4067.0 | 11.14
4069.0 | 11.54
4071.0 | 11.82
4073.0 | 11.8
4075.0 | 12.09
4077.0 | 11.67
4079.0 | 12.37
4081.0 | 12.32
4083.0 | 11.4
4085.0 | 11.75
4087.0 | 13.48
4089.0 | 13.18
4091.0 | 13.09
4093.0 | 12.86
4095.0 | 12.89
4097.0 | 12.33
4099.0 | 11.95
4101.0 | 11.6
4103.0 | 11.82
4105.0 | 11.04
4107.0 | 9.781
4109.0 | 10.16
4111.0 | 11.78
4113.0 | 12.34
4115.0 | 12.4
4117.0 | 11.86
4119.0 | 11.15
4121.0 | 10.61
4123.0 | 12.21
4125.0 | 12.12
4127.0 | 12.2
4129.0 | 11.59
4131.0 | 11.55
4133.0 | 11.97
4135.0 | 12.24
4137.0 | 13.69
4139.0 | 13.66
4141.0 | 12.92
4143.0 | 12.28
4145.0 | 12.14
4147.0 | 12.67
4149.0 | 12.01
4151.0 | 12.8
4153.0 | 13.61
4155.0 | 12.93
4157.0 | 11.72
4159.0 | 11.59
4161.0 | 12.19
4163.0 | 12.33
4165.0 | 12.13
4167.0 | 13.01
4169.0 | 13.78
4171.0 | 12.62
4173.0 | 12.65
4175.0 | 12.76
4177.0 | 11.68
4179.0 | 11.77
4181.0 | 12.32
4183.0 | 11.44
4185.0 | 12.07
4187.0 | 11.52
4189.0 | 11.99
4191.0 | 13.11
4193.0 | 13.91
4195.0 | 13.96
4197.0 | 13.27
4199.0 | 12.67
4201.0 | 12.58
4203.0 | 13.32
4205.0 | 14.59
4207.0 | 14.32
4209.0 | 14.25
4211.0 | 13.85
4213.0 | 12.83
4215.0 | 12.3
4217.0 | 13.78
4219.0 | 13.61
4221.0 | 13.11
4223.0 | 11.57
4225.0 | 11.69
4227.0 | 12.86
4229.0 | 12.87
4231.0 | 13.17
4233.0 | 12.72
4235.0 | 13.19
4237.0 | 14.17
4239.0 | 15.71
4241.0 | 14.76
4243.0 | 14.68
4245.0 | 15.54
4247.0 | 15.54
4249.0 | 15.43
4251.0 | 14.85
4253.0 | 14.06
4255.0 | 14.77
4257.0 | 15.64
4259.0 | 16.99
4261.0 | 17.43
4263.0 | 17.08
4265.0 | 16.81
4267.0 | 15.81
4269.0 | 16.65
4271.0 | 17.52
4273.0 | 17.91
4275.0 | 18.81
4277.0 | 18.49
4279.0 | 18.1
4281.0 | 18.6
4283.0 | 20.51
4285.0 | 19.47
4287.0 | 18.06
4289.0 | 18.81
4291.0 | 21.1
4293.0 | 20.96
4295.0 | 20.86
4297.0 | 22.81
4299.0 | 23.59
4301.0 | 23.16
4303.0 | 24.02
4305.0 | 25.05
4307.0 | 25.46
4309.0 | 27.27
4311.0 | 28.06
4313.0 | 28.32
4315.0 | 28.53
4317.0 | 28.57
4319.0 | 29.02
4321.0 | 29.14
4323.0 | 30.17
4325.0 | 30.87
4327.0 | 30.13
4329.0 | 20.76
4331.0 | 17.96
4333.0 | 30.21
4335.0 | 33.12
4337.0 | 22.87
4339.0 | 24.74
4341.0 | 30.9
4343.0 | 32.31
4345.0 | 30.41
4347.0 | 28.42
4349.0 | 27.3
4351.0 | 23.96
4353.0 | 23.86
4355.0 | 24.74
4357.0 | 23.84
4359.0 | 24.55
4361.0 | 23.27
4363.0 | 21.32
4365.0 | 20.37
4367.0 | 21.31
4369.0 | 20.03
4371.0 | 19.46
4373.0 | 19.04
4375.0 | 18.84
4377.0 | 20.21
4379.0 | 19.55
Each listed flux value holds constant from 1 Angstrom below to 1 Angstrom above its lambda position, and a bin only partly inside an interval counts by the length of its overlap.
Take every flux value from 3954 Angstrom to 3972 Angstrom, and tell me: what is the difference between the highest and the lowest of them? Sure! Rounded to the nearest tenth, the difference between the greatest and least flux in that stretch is 1.8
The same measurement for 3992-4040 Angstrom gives 2.6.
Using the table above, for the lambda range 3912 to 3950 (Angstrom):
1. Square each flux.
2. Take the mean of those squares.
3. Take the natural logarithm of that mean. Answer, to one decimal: 5.6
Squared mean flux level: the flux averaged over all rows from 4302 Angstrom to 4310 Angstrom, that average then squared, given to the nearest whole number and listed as 648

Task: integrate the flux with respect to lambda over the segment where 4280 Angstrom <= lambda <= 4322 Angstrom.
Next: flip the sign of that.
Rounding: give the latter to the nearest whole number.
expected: -1003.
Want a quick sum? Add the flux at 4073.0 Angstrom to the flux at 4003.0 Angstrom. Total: 25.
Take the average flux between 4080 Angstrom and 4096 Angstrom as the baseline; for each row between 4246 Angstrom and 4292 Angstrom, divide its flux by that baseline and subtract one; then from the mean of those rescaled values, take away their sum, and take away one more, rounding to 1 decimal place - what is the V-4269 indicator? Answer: -9.2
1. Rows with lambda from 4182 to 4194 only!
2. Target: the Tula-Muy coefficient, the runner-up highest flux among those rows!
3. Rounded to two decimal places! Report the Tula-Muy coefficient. 13.11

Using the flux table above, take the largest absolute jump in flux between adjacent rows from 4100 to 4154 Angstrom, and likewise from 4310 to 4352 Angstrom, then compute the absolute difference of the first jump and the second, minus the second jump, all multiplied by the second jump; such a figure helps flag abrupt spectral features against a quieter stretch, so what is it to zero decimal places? -20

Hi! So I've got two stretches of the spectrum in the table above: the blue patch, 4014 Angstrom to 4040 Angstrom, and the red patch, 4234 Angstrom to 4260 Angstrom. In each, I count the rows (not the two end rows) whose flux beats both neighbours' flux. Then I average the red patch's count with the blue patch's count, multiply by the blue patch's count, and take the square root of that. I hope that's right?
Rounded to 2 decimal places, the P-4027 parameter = 2.45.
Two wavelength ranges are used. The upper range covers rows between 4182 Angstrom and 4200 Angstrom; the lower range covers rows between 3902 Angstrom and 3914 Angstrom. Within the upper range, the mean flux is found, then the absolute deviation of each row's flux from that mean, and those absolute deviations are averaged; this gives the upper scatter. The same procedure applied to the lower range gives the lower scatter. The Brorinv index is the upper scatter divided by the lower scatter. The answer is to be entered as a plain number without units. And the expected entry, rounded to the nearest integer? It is 2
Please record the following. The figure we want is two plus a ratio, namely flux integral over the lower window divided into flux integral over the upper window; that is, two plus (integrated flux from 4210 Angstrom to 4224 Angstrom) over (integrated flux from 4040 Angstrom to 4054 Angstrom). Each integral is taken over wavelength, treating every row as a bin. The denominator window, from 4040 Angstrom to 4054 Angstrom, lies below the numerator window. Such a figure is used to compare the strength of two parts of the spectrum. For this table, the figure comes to 3.10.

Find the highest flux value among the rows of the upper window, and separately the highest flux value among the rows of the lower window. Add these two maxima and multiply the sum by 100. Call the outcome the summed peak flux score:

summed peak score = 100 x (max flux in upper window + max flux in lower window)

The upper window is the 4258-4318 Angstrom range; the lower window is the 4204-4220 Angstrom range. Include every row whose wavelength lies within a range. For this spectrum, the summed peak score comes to 4316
